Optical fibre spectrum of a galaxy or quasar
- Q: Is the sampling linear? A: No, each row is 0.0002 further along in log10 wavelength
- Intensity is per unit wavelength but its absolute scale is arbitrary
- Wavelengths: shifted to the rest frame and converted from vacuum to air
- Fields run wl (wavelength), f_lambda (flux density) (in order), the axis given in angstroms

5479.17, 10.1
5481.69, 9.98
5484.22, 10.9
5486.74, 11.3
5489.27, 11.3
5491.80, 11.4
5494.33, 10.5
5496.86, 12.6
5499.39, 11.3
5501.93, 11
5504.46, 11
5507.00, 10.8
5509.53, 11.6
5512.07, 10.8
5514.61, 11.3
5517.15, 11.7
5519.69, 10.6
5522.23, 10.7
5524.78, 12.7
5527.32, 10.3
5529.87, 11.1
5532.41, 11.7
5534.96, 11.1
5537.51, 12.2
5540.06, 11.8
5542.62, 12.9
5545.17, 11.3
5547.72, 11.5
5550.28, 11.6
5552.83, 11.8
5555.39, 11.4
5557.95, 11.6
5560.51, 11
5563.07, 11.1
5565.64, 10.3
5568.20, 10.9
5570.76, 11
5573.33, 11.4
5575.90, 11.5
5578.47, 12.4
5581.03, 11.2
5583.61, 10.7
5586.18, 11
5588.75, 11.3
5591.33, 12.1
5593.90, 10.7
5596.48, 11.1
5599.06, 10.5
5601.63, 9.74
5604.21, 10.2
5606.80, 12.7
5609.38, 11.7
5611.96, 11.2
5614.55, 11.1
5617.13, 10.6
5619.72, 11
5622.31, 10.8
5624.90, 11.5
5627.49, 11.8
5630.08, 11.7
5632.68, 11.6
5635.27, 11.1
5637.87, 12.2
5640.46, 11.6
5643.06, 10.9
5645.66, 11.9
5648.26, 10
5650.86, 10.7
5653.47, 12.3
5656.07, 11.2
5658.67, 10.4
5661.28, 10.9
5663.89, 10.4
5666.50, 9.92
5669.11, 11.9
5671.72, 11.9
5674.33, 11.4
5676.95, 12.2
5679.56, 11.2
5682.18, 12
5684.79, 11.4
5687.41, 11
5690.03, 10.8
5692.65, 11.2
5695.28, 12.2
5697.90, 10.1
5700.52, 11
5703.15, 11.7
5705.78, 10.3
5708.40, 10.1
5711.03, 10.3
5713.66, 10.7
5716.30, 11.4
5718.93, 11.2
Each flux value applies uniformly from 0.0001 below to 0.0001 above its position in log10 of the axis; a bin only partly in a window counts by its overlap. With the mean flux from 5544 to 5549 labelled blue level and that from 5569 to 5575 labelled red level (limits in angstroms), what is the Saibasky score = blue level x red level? 128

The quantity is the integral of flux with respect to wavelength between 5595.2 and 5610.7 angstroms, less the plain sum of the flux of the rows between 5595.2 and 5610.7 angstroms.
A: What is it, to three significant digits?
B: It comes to 104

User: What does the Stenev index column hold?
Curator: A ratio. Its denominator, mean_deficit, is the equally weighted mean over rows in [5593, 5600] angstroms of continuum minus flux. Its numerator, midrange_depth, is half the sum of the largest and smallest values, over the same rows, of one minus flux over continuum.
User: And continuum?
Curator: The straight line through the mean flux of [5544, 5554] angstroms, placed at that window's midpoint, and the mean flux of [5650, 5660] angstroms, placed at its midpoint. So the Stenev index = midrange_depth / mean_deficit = 0.08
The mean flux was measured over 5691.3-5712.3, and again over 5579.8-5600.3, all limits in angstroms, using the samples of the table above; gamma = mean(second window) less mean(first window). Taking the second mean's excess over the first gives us 0.21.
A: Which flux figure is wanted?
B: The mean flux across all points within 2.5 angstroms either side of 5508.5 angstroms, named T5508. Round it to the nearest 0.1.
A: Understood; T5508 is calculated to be 11.2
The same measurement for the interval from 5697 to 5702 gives 10.6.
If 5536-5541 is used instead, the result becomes 12.0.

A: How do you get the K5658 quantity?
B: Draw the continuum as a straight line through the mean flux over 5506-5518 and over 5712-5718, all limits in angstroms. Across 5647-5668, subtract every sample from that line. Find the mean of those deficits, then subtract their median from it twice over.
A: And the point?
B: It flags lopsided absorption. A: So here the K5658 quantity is -0.7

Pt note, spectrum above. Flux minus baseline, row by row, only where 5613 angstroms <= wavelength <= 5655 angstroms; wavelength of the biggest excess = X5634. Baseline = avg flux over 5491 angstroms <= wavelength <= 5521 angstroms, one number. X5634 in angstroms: 5653.47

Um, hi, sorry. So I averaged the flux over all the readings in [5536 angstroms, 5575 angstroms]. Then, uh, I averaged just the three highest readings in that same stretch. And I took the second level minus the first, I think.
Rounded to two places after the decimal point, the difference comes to 0.85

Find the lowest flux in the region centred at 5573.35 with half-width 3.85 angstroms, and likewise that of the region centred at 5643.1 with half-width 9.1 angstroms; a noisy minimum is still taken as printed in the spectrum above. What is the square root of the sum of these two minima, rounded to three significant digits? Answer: 4.58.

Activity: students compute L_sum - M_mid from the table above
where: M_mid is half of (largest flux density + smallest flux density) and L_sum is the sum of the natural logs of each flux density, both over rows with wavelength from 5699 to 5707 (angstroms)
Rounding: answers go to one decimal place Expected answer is -3.8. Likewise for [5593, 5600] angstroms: -3.7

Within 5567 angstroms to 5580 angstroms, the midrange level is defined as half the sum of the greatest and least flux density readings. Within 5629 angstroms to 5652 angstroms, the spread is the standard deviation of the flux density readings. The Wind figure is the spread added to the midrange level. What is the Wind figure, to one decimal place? 12.3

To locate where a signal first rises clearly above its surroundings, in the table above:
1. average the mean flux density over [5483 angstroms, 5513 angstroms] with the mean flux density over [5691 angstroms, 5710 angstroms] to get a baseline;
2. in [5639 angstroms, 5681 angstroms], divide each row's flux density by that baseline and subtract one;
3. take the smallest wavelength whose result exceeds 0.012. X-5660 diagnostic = 5640.46 angstroms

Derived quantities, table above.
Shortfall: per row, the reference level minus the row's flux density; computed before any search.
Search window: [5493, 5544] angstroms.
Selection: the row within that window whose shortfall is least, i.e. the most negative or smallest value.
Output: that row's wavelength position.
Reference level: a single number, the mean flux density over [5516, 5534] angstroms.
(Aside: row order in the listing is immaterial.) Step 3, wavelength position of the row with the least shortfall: 5542.62 angstroms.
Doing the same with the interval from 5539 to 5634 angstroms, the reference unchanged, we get 5542.62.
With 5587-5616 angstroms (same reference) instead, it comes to 5606.80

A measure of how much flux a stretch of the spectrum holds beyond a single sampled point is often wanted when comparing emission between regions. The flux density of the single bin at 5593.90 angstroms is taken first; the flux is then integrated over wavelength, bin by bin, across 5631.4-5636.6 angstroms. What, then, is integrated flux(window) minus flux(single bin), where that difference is 48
